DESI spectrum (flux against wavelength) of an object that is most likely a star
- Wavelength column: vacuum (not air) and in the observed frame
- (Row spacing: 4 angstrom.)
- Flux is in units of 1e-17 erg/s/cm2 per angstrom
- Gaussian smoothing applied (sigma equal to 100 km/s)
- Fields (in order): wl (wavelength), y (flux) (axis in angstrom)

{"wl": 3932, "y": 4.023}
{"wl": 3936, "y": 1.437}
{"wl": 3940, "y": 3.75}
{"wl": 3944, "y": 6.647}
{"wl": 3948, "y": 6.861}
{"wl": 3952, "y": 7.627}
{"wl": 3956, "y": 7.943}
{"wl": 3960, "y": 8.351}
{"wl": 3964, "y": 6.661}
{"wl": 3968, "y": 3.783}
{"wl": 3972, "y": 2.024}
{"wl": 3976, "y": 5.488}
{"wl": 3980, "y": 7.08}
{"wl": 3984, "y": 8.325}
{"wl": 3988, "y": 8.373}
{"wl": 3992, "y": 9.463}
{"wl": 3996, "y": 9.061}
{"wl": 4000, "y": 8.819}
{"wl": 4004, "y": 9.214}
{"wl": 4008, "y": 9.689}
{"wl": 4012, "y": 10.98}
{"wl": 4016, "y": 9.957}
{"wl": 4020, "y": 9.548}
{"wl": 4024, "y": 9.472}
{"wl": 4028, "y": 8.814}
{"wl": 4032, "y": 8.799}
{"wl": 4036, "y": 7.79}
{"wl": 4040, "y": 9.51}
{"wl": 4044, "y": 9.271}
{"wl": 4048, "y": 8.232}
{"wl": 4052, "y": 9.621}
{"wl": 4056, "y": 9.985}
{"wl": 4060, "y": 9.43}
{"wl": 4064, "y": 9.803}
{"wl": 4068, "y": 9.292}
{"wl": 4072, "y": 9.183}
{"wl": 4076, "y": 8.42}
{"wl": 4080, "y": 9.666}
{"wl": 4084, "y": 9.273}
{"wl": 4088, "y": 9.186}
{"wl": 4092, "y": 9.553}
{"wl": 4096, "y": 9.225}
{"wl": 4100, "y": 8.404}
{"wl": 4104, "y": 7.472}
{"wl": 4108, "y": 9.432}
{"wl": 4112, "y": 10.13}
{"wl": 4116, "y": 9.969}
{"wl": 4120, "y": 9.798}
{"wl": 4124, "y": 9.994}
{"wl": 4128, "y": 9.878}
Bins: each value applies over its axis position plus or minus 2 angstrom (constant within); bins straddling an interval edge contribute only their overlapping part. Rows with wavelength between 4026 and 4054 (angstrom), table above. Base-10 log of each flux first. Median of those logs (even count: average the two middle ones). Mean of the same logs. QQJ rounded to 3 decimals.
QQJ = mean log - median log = 0.001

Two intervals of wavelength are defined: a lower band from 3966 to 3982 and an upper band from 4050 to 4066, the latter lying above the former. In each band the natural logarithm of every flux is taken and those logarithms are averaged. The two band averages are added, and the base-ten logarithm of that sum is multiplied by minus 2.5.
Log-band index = -1.42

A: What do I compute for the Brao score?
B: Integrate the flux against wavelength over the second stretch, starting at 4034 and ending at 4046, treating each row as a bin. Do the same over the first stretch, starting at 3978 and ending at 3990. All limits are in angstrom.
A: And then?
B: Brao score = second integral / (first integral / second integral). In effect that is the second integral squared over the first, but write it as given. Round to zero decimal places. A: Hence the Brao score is 119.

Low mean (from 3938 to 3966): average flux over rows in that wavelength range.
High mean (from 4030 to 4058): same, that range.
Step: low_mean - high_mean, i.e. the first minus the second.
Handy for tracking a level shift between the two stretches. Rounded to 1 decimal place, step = -2.2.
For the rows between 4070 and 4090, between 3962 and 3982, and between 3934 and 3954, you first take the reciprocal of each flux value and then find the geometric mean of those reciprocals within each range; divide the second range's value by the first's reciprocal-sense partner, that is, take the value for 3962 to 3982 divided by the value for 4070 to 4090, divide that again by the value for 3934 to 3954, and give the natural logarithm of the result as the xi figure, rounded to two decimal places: 2.20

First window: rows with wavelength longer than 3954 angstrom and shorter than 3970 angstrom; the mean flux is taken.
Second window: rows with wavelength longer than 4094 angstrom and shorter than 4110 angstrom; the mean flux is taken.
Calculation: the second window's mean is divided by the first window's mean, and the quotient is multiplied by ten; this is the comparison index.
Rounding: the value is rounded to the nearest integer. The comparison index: 13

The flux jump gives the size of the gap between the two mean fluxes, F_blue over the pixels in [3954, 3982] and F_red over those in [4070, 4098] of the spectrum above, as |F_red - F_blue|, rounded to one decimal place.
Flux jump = 3.3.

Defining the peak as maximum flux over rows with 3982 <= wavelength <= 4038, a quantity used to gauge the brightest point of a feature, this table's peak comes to 10.98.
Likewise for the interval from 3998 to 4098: 10.98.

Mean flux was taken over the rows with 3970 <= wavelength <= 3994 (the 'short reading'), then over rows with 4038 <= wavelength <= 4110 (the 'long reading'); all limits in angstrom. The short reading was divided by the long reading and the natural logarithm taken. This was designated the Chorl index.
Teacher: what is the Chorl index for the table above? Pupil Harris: -0.30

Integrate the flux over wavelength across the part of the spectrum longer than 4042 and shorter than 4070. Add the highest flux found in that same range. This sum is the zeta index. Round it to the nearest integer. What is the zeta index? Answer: 273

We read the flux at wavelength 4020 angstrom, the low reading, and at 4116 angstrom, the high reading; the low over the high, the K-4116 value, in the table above 1.0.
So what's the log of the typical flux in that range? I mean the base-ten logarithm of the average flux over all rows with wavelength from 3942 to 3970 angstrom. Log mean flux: 0.83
